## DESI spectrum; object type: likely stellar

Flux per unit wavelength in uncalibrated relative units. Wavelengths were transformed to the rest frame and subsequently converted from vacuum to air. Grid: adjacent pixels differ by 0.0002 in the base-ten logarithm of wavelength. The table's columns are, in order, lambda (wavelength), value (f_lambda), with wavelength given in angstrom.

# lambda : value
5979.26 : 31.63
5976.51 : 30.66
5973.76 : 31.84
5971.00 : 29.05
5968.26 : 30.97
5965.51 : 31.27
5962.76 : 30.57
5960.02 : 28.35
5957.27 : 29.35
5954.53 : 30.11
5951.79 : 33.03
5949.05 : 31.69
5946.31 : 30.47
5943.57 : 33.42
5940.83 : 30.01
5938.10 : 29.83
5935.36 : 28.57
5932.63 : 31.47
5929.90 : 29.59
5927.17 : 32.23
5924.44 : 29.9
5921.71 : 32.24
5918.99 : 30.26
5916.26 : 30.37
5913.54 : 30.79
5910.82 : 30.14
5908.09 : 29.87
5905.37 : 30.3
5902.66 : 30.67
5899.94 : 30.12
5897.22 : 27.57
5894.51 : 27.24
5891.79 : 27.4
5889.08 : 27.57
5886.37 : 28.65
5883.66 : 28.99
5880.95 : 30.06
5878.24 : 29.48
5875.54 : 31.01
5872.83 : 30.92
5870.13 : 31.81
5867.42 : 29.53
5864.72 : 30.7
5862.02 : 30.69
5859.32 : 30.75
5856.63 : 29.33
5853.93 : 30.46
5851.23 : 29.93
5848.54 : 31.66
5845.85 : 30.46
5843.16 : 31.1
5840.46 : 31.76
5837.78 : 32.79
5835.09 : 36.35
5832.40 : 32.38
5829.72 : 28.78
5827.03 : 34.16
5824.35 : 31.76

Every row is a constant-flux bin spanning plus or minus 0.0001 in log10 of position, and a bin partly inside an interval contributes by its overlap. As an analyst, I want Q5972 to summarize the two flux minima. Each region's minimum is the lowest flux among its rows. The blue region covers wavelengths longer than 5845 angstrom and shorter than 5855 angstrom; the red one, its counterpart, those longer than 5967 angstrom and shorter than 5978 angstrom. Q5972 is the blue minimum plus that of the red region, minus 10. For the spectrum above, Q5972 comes 49.0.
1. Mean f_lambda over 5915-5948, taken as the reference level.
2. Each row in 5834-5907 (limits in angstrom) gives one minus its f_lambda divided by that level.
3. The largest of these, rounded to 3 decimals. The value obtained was 0.113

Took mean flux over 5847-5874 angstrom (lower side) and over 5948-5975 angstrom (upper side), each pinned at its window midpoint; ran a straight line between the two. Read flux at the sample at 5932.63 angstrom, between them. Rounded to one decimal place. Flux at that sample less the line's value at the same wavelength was 0.9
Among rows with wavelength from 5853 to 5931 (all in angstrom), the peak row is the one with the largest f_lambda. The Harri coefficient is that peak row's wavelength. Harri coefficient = 5921.71 angstrom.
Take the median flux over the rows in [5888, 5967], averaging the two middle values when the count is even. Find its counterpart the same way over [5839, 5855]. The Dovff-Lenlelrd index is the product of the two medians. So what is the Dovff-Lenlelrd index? 928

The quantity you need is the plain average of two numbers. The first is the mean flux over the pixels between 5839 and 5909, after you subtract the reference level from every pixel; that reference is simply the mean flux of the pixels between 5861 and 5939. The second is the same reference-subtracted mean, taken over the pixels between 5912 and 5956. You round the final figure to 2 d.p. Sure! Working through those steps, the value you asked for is 0.47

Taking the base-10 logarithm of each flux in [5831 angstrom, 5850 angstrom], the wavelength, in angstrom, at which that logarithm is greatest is 5835.09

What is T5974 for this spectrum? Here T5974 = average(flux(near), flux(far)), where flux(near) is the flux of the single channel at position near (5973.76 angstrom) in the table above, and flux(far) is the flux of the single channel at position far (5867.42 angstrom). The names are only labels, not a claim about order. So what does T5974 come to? 30.7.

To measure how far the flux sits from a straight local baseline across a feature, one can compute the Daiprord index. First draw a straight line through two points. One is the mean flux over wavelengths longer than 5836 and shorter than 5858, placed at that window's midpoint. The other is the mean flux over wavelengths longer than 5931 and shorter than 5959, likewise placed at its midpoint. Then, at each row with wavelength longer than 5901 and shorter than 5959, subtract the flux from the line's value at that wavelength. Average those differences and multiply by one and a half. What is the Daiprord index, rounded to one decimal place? 0.2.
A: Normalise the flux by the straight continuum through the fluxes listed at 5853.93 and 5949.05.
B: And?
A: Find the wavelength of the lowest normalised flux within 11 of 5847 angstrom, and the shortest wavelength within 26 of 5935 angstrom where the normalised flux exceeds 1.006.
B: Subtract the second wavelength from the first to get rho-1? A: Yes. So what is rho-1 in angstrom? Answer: -65.1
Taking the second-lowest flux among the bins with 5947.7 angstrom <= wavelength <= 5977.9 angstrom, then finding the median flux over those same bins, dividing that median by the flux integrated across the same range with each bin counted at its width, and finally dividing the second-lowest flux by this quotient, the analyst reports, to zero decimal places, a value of 876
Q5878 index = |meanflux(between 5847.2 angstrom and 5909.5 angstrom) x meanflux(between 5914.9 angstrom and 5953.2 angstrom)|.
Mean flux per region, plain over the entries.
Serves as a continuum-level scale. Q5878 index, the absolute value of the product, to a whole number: 921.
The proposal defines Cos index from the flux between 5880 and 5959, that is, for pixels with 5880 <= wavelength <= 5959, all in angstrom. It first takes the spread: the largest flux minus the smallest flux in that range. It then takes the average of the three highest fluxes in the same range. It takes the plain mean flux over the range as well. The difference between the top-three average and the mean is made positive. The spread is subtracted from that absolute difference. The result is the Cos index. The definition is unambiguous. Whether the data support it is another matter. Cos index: -3.3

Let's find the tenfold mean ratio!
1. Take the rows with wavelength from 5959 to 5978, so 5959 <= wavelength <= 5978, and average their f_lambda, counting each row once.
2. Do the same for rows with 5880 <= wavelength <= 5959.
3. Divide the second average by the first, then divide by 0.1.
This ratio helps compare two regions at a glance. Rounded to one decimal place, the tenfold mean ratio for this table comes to 9.9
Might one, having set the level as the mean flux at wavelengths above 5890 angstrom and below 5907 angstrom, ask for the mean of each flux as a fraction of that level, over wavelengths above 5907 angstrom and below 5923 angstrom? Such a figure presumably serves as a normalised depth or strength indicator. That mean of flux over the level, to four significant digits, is 1.060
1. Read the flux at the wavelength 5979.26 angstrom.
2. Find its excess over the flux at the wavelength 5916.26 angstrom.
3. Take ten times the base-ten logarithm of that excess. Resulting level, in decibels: 1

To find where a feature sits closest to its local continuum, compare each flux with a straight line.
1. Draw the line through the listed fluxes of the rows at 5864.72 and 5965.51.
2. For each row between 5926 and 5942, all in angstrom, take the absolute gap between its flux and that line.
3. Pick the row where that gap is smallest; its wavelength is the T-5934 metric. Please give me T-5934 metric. 5932.63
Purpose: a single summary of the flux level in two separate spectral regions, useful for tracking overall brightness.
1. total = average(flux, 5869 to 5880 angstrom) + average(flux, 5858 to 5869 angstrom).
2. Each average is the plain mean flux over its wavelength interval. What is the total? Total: 61.2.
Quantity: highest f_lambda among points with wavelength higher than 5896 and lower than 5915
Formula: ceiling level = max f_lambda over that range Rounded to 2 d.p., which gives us 30.79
